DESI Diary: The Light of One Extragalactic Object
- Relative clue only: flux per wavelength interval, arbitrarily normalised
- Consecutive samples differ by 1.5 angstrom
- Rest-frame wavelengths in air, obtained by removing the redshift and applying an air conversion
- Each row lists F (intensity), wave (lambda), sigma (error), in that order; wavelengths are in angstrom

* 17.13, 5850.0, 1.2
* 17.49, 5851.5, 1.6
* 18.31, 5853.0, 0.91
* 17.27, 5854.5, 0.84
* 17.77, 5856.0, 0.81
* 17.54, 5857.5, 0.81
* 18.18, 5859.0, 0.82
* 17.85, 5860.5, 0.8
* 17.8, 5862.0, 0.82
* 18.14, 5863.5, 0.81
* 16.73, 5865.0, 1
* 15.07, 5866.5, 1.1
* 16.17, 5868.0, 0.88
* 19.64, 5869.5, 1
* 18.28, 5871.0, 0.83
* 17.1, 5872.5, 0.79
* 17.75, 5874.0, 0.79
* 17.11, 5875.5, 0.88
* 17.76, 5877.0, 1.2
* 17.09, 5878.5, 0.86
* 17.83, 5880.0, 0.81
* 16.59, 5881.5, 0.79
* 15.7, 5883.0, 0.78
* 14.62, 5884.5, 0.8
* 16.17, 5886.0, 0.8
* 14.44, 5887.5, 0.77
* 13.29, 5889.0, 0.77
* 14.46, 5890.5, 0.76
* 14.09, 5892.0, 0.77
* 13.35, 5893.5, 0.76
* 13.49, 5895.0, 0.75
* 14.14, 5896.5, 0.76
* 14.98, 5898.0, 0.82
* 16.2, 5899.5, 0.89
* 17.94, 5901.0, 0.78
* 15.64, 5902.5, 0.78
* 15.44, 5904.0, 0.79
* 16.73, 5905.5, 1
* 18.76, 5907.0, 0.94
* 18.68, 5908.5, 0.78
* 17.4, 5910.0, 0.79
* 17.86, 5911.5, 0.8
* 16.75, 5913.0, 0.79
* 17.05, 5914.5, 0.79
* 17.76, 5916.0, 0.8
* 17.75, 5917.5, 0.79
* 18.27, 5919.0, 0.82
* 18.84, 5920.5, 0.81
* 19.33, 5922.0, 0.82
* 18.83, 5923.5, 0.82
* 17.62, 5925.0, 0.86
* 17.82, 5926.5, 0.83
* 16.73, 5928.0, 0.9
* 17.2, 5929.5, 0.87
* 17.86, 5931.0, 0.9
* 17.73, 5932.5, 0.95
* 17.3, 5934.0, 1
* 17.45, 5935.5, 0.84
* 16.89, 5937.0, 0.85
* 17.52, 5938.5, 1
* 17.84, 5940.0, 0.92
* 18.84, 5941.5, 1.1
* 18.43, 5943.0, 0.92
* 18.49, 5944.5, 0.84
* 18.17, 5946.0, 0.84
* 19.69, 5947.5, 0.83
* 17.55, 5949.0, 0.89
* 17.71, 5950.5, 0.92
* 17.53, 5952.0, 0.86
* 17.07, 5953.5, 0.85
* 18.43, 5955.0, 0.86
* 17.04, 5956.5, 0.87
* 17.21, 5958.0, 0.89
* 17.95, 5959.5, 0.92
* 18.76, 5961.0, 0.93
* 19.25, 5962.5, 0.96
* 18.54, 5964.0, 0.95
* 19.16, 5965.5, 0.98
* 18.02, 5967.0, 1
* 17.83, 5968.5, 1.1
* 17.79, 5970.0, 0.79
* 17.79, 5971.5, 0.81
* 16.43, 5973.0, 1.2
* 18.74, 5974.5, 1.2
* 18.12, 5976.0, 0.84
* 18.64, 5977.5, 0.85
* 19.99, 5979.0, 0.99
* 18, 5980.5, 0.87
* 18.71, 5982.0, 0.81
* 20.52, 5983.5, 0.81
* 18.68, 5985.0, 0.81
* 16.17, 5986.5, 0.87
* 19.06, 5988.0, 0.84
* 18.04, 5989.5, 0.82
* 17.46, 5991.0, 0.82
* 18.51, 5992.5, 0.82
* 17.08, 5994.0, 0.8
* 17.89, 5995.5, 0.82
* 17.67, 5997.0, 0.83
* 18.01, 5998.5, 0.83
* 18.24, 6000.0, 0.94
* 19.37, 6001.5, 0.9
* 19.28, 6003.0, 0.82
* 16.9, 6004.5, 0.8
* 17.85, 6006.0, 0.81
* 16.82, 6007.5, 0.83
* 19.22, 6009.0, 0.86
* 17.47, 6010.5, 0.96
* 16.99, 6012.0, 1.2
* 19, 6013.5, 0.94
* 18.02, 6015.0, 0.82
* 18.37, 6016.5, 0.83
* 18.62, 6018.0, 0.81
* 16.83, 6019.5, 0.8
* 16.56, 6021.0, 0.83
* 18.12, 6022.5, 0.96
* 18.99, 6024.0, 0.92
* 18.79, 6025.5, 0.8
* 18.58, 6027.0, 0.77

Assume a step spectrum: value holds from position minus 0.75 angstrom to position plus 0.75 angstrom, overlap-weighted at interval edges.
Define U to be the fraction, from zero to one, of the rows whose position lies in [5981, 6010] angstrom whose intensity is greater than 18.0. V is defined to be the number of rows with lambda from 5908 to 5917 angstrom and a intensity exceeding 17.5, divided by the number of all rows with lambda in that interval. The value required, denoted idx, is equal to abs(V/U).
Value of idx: 0.9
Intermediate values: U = 0.58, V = 0.50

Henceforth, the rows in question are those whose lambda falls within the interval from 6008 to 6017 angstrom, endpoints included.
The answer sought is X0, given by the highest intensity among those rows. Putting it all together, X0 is 19.22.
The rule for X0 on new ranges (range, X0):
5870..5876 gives 18.28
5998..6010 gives 19.37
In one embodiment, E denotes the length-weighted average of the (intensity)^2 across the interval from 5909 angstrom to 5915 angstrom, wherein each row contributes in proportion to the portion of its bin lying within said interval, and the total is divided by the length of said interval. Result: 301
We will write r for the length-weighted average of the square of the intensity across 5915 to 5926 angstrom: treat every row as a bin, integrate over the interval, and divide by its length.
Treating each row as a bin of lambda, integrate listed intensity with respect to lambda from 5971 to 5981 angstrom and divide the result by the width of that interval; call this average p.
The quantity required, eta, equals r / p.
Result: 18.4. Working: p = 18.3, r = 335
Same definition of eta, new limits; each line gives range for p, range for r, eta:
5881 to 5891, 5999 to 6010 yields 22.2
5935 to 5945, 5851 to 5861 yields 17.6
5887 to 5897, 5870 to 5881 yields 22.3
